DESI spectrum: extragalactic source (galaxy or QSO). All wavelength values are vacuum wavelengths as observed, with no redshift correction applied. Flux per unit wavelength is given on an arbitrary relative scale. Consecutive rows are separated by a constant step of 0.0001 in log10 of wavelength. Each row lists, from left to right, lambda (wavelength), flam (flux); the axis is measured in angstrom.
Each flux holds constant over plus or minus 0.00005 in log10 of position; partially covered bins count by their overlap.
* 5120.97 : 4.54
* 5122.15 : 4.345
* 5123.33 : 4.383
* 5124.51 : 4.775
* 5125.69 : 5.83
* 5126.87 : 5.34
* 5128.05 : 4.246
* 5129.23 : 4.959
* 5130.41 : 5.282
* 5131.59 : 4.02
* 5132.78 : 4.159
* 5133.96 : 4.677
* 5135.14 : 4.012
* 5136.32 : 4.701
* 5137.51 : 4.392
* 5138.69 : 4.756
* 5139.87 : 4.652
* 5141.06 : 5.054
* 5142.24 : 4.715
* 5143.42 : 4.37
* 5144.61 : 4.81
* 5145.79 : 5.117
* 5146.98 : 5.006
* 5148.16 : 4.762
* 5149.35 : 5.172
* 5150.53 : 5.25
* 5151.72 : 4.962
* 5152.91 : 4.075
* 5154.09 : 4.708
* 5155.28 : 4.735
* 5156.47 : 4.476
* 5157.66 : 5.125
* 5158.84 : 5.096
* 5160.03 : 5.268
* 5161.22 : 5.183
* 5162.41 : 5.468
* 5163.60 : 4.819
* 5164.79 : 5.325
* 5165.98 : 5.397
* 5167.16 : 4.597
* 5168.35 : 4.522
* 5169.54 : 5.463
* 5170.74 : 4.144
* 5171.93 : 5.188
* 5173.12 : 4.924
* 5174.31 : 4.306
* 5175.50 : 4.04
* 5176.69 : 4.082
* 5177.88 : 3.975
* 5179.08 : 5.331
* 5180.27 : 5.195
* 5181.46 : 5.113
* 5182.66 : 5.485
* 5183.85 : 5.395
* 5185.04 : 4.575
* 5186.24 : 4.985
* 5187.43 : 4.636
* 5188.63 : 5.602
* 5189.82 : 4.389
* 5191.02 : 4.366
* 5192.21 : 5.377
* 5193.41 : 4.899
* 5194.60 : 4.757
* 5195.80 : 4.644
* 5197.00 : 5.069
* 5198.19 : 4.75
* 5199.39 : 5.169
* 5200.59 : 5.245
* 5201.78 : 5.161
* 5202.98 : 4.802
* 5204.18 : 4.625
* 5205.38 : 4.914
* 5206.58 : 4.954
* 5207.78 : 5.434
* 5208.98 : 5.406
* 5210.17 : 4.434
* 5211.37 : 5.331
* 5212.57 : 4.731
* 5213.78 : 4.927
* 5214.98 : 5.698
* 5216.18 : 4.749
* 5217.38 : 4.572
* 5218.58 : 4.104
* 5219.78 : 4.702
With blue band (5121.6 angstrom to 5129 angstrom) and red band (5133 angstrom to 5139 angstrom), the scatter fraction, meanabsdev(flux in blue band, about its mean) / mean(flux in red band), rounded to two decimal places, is 0.11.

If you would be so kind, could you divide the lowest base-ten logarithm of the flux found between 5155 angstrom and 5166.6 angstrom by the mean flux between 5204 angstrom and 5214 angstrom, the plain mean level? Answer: 0.131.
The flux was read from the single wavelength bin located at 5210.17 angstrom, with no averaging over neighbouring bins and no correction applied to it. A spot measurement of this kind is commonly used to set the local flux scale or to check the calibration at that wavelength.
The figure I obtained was 4.434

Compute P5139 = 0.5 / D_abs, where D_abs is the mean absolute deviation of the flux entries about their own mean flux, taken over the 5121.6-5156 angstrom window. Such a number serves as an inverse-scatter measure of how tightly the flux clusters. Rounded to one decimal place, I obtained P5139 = 1.5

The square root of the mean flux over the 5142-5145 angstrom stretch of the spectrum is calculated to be 2.15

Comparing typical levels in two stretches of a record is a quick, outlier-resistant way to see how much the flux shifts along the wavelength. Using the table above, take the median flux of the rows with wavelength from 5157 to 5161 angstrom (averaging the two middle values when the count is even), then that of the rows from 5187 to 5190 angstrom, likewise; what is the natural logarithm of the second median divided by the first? -0.10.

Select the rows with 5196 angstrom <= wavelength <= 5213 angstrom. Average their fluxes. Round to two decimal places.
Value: 5.00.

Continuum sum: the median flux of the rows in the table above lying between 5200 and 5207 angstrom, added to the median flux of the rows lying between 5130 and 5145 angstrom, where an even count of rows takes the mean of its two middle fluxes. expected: 9.6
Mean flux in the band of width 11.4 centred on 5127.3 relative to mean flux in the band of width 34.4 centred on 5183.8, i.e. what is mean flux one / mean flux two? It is 0.98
